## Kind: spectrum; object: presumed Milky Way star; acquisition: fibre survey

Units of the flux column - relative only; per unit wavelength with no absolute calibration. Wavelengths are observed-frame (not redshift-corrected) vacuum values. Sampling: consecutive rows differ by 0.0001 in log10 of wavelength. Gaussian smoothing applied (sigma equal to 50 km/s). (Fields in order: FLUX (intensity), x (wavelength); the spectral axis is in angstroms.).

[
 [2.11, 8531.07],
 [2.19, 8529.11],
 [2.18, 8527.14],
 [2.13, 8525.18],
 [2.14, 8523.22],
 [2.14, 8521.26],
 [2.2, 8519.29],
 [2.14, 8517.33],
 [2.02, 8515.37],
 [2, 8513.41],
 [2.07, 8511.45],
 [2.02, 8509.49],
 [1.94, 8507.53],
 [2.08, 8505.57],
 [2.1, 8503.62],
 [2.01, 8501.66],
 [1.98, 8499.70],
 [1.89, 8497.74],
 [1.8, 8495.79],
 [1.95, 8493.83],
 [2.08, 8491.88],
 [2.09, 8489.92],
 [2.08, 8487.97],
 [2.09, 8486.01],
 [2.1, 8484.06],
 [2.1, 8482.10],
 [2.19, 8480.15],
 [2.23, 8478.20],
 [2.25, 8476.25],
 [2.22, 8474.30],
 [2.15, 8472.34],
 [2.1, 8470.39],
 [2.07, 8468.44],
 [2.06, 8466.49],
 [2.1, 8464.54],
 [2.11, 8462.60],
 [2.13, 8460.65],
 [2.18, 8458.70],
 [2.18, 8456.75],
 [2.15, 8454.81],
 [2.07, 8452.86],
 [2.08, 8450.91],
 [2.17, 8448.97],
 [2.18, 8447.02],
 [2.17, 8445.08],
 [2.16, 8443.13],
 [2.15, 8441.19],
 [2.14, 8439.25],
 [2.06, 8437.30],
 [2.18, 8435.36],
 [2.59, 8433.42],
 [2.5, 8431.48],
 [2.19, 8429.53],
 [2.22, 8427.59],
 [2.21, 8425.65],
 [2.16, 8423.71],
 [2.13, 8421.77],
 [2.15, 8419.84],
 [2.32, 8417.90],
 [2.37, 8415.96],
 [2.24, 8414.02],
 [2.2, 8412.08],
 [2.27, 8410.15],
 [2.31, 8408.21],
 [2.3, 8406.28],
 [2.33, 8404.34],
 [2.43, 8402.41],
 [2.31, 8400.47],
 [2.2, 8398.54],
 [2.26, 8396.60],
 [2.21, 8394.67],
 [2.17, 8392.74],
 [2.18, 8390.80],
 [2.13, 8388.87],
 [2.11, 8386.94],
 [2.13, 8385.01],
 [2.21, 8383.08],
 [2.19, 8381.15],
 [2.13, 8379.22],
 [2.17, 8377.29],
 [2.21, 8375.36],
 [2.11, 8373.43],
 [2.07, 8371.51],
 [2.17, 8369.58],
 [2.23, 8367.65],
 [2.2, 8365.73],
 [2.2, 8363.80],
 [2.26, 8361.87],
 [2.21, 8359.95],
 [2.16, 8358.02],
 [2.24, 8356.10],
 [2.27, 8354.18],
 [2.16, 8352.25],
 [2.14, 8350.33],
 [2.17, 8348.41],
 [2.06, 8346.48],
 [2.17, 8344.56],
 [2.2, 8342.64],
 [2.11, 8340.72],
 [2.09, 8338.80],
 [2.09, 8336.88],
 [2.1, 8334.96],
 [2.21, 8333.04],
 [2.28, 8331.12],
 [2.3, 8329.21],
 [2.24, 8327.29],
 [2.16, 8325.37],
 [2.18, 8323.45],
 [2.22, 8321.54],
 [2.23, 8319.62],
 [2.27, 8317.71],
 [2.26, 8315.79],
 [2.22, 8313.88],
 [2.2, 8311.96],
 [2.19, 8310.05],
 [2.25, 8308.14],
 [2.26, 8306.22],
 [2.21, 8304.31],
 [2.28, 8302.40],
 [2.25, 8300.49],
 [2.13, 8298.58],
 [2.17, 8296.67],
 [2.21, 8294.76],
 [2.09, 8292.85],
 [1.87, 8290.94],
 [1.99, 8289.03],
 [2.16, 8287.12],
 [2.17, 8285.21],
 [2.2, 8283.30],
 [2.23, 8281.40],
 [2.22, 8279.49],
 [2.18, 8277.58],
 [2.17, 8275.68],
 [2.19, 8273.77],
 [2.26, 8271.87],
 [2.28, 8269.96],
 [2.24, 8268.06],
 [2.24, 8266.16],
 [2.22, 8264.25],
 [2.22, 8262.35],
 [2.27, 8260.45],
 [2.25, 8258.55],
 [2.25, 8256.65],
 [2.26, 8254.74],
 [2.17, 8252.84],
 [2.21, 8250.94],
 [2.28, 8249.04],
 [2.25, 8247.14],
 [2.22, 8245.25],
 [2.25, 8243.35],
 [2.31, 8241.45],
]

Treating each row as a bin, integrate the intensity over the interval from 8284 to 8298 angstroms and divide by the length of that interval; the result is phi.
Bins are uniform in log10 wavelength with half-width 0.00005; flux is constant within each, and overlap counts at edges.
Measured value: 2.10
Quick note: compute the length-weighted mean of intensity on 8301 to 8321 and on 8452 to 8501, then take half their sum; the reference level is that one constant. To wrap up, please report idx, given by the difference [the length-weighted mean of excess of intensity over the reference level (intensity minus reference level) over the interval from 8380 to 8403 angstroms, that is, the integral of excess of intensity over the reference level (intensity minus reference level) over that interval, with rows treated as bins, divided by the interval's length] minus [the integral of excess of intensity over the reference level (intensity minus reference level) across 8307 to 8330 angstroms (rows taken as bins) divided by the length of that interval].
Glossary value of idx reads -0.02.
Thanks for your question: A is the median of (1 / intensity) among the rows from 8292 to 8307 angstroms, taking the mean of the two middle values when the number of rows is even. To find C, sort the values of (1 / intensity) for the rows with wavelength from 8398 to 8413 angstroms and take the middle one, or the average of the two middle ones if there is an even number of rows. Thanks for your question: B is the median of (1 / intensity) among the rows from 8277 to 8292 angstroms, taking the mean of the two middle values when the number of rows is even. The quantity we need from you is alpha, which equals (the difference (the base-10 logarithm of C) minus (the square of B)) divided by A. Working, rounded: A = 0.452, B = 0.460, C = 0.43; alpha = -1.27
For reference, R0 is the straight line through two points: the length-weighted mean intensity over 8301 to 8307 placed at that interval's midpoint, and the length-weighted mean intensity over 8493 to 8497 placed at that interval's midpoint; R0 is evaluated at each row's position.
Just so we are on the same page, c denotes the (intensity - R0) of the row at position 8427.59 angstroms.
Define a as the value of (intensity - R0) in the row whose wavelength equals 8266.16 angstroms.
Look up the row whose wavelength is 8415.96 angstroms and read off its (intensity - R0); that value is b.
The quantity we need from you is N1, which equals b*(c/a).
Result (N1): -0.83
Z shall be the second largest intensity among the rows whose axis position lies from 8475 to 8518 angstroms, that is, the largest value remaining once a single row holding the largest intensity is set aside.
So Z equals 2.23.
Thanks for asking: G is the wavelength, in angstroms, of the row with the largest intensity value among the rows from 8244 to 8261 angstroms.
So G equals 8249.04 angstroms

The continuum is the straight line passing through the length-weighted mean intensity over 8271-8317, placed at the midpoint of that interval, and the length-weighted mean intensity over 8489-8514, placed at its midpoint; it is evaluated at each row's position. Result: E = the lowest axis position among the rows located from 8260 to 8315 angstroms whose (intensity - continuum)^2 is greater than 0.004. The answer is 8269.96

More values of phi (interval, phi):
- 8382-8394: 2.16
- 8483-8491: 2.09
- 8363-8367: 2.20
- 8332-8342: 2.12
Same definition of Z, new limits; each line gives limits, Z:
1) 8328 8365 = 2.28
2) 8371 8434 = 2.5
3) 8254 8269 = 2.26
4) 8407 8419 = 2.32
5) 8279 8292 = 2.22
